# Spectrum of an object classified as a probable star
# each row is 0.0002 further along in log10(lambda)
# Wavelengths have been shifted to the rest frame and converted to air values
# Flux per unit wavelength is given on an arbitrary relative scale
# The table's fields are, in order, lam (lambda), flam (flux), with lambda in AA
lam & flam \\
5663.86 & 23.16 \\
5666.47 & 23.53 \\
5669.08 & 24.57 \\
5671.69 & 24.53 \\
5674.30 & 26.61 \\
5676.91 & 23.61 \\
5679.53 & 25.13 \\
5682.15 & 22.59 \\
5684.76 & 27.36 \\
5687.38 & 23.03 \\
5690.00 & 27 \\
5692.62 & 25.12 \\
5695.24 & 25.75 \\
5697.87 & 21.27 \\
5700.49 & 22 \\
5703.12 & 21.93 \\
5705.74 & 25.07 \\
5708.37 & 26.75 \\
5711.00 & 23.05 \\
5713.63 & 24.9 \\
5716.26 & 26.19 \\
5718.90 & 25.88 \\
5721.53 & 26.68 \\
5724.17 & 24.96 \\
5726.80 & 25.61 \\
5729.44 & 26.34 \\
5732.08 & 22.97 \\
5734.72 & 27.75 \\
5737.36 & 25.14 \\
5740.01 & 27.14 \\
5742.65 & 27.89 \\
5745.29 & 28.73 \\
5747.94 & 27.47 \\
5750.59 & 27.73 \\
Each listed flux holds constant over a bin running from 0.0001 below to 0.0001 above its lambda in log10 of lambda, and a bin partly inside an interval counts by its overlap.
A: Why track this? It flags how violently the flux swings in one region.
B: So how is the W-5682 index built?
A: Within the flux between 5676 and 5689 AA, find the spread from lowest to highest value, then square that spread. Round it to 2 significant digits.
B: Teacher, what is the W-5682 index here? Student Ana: 23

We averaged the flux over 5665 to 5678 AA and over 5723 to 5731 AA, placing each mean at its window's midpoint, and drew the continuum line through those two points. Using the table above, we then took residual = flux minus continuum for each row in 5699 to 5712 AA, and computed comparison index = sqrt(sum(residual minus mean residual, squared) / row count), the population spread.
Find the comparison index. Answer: 1.84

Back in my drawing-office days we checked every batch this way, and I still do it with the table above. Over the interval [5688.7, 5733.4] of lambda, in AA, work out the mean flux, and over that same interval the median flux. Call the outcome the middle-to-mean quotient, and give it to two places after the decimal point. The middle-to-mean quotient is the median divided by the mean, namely 1.01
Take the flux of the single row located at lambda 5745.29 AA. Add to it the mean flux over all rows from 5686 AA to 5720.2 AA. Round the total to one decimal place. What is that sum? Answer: 53.2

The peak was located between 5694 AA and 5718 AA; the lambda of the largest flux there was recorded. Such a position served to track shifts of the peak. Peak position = 5708.37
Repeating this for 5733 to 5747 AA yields 5745.29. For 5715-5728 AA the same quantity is 5721.53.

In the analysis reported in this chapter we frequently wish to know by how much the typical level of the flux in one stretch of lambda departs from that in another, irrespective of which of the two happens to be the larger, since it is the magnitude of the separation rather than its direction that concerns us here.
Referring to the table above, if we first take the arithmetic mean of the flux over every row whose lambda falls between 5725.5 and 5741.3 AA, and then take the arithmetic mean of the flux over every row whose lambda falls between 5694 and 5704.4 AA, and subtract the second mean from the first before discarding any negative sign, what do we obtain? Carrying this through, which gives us 3.1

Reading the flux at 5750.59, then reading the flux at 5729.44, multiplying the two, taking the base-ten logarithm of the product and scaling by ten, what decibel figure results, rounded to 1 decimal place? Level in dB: 28.6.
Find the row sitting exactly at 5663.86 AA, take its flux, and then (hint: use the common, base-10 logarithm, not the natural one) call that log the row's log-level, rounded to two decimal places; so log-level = 1.36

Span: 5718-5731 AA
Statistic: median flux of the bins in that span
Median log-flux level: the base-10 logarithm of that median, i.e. 1.41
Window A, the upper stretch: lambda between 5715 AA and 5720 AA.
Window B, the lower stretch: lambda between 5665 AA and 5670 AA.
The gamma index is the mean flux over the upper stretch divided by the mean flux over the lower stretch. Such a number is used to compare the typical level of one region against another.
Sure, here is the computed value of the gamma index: 1.08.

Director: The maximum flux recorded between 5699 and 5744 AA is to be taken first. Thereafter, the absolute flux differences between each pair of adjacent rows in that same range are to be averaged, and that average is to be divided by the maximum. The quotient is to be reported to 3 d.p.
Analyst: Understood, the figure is 0.066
